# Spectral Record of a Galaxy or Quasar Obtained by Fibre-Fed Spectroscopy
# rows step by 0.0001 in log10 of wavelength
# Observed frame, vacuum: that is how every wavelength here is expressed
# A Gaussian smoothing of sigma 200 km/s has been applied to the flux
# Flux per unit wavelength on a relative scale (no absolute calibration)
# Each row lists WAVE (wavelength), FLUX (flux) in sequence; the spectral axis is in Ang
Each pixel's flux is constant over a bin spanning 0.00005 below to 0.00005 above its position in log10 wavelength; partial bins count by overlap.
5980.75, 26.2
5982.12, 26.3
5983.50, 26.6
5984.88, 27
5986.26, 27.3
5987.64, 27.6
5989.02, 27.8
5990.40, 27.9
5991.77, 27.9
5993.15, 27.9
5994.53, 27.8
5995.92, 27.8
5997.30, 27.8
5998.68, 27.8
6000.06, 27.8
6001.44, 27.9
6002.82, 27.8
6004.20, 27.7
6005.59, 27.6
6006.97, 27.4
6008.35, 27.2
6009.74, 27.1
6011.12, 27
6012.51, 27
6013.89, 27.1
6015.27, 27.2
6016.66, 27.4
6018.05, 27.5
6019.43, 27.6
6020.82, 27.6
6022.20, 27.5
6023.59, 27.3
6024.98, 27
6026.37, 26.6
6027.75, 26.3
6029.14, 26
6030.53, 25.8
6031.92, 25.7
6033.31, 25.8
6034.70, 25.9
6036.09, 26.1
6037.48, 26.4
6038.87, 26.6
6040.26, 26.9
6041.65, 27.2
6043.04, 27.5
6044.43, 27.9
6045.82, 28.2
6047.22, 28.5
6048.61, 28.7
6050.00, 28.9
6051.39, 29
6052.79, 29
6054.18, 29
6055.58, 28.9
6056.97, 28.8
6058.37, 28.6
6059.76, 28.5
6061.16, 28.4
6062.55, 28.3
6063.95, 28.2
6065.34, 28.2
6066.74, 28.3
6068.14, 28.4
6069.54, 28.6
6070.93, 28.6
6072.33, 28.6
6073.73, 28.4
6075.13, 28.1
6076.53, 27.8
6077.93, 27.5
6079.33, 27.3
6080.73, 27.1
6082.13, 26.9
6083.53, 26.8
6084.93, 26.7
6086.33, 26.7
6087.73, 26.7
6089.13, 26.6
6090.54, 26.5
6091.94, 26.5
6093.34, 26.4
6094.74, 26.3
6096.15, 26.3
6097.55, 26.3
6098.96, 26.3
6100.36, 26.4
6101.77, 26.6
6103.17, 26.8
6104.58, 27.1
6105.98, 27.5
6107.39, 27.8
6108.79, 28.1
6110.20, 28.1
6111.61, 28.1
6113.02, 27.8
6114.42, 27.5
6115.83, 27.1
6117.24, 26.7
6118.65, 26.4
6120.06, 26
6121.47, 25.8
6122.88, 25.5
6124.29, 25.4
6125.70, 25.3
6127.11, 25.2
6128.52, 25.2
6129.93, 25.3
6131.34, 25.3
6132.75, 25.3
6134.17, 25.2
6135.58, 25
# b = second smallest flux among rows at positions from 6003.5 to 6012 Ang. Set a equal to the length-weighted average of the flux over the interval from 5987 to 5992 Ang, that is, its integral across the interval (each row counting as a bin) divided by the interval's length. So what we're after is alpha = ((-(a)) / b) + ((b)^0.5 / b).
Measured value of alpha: -0.835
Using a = 27.8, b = 27.1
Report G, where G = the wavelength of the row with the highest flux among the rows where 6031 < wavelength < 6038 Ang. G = 6037.48 Ang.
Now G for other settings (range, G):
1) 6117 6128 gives 6117.24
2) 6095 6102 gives 6101.77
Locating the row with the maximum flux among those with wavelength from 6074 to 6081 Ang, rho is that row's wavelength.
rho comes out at 6075.13 Ang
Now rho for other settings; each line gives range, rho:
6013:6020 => 6019.43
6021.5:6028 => 6022.20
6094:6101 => 6100.36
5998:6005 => 6001.44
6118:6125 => 6118.65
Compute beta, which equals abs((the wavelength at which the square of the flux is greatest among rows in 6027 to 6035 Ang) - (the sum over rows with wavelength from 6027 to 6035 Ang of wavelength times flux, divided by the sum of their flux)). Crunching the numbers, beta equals 3.5 Ang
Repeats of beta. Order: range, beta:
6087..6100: 5.6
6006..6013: 2.8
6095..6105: 4.2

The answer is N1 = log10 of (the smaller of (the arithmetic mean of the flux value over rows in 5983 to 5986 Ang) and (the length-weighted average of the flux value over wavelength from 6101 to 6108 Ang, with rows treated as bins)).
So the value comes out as 1.43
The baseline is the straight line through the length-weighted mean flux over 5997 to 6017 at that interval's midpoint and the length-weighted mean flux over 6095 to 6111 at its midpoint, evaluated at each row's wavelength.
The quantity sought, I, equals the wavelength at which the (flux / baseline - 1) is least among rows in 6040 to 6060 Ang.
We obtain 6040.26 Ang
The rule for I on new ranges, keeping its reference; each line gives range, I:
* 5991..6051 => 6031.92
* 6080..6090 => 6089.13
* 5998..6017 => 6011.12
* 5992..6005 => 6004.20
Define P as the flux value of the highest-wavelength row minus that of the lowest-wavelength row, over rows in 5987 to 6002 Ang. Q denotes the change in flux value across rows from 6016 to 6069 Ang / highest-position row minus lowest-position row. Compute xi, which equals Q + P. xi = 1.3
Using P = 0.3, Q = 1.0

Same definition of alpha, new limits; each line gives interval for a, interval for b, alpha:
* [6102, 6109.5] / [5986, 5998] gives -0.803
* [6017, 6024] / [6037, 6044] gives -0.840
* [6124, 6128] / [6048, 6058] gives -0.692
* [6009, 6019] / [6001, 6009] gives -0.801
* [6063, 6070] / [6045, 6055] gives -0.806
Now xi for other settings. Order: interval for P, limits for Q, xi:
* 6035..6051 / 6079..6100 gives 1.8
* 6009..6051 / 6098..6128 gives 0.7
